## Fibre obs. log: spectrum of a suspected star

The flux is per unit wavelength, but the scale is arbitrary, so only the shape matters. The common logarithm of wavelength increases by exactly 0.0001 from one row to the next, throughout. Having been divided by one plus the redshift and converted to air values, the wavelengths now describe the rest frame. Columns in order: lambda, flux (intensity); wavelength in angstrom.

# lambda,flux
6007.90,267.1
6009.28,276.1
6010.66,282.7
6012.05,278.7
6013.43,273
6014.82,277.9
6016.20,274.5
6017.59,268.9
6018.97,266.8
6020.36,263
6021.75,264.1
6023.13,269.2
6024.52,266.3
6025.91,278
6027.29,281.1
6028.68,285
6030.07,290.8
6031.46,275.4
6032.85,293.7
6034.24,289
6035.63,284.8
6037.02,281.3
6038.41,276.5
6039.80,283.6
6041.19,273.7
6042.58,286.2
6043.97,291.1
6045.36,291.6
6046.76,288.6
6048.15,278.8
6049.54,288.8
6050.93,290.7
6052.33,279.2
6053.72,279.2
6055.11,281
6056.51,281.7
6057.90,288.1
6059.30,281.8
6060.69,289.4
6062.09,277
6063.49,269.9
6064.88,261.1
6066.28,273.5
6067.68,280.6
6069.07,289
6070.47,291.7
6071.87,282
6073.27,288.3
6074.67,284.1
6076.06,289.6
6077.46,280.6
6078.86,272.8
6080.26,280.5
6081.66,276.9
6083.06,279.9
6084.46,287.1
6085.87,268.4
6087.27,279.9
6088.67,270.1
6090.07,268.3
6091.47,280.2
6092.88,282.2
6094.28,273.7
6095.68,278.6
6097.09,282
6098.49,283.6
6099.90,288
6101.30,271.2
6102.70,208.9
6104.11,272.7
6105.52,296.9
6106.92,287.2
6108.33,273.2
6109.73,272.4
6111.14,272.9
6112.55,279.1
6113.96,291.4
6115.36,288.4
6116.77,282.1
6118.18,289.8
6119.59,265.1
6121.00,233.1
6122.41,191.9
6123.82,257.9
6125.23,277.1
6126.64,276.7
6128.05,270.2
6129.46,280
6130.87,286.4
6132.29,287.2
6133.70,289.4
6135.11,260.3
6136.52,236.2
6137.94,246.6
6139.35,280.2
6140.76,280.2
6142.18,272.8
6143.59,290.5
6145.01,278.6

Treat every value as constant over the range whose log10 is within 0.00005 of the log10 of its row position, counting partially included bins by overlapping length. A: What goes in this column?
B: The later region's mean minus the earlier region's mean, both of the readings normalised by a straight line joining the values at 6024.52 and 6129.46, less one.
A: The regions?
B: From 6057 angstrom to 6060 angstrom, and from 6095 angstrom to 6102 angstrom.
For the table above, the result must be -0.035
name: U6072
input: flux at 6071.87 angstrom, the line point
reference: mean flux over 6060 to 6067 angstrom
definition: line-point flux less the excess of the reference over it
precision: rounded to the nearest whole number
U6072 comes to 290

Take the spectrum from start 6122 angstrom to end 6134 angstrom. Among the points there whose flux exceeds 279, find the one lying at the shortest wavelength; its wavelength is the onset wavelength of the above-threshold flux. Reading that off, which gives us 6129.46 angstrom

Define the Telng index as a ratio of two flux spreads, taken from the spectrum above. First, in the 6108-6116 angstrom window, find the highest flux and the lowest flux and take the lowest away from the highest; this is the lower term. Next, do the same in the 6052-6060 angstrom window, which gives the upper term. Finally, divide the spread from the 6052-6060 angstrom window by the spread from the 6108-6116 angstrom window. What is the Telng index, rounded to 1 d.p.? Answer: 0.5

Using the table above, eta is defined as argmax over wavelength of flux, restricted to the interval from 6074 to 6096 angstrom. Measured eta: 6076.06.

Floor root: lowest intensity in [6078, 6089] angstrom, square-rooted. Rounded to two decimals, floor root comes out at 16.38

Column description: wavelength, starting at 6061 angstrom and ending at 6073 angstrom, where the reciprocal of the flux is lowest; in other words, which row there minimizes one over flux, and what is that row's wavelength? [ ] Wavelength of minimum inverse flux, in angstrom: 6070.47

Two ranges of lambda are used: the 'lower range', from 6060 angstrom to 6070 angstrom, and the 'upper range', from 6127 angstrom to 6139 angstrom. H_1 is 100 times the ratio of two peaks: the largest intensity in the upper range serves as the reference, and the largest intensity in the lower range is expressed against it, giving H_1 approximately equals 100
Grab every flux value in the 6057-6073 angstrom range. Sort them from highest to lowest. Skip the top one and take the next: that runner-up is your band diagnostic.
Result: 289.4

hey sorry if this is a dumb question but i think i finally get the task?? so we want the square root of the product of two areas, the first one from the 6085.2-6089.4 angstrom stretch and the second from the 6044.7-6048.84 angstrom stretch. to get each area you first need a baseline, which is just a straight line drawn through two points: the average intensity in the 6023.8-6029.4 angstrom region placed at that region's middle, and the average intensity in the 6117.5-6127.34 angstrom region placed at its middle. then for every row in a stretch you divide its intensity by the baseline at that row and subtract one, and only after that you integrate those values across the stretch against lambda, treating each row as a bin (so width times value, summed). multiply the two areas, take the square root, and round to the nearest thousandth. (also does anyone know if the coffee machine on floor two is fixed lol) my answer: 0.170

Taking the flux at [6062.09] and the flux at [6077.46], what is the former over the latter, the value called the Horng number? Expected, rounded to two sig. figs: 0.99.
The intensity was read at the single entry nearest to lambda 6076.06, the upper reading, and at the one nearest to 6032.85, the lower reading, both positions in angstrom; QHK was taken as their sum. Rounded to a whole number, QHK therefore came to 583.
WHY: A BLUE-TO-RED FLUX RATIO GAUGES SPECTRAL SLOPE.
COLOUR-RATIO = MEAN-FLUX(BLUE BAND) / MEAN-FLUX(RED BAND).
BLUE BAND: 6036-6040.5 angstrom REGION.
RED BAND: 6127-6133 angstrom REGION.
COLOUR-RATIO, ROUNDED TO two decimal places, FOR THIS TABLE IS 1.00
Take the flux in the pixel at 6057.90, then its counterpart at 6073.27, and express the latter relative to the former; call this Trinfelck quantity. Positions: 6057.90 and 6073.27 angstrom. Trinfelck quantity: 1.00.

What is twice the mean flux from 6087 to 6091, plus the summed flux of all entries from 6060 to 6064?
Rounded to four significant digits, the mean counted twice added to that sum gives 1382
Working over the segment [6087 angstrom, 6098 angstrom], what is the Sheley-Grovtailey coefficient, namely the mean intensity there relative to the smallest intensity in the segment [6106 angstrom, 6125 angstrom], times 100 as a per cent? 144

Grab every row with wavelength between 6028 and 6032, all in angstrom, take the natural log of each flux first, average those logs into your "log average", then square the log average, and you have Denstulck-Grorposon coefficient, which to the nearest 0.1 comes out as 31.9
